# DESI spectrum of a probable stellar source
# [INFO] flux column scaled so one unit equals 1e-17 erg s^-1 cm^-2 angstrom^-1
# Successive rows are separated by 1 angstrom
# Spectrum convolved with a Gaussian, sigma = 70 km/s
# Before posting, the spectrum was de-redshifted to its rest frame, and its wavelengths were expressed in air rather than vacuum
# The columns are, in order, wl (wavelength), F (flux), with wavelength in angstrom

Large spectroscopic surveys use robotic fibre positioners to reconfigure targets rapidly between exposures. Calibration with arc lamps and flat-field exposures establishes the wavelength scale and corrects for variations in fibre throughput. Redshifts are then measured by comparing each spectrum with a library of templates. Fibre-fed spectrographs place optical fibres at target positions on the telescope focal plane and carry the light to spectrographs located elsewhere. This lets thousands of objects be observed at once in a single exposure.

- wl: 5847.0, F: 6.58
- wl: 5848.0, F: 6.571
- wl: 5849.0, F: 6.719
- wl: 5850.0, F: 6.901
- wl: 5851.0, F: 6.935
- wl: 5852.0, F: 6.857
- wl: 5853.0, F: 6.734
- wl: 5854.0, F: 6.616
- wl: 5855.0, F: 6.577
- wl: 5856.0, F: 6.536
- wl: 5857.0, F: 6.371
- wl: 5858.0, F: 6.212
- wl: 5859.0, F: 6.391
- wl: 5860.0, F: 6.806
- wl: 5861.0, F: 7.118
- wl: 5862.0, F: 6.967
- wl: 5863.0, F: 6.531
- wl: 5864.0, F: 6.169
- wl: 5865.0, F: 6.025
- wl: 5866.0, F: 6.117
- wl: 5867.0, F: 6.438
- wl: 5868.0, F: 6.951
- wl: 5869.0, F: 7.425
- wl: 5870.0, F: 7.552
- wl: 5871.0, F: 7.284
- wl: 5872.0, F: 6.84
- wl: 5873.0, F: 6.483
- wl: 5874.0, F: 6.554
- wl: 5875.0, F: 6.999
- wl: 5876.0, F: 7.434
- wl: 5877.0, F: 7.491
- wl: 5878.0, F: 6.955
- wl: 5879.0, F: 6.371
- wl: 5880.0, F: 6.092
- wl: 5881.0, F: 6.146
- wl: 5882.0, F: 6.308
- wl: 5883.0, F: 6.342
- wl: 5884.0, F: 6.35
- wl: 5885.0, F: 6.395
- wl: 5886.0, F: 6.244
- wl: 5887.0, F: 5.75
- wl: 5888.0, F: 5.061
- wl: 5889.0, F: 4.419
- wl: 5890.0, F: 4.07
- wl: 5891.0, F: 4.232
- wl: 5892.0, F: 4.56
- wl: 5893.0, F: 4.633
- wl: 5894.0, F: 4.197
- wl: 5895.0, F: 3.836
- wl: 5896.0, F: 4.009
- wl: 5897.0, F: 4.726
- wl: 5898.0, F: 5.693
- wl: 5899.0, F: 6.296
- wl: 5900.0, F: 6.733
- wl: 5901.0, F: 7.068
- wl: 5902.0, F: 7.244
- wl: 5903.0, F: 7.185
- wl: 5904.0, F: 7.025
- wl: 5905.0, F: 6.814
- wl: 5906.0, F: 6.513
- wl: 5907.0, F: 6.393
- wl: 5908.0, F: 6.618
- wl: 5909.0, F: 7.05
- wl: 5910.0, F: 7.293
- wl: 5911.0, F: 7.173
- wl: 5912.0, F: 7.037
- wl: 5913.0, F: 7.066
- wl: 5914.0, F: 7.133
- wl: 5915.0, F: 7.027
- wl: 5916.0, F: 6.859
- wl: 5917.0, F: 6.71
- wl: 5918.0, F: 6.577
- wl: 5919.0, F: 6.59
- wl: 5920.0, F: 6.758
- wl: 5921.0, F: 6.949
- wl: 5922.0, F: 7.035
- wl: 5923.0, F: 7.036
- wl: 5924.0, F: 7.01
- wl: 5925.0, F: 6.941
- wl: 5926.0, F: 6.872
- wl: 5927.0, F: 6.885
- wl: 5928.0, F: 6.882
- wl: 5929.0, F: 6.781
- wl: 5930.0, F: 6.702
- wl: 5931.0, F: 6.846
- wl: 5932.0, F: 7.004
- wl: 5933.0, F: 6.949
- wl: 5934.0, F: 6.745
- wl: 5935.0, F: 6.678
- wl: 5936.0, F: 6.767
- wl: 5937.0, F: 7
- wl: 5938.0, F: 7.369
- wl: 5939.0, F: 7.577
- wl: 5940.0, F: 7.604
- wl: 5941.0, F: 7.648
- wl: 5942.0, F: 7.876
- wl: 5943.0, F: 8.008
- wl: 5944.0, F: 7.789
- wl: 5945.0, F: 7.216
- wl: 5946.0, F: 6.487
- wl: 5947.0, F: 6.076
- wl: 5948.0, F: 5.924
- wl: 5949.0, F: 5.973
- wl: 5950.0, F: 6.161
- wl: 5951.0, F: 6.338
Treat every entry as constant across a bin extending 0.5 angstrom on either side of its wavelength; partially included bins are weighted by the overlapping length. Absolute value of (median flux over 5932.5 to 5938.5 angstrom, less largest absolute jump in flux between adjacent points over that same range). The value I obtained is 6.5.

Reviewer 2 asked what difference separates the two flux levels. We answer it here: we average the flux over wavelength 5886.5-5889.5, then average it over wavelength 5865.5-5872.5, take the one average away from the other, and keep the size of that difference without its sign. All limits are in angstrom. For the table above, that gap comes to 1.9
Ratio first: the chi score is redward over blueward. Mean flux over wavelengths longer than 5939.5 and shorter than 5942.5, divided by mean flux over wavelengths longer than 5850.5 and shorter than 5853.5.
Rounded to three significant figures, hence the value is 1.13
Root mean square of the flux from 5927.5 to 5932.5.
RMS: 6.8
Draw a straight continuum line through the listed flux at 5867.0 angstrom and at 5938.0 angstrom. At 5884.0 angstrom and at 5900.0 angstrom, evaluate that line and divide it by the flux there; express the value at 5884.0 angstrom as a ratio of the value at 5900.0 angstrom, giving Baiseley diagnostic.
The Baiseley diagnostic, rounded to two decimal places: 1.03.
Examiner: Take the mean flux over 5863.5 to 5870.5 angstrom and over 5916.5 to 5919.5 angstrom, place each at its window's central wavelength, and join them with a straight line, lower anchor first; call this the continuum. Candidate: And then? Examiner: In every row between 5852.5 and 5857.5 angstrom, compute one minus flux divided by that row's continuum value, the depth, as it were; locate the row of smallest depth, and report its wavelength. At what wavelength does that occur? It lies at 5853.0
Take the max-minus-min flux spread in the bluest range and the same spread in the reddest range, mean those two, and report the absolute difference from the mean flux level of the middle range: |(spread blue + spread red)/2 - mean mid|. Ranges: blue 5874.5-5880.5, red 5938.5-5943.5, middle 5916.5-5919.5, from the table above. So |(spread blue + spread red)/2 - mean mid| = 5.71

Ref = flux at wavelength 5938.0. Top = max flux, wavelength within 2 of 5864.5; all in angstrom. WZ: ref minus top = 0.84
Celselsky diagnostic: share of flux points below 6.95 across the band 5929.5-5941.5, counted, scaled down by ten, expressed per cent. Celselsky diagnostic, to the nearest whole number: 60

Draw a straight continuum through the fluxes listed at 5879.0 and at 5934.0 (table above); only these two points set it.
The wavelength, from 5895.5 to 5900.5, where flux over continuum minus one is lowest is 5896.0 angstrom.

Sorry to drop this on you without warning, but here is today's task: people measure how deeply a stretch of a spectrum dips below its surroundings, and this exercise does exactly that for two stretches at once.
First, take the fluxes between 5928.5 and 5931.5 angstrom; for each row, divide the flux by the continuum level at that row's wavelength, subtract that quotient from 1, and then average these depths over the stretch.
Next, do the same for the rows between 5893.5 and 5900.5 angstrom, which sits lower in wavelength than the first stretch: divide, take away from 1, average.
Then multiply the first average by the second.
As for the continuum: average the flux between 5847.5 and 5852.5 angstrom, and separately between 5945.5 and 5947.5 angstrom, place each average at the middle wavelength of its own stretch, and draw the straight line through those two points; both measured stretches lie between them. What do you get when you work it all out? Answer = -0.014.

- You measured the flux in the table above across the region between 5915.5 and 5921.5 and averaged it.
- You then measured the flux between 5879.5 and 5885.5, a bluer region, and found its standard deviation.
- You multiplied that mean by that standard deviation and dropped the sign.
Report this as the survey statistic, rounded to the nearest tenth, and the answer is 0.8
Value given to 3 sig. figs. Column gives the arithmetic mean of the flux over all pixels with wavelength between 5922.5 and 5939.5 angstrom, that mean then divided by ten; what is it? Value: 0.694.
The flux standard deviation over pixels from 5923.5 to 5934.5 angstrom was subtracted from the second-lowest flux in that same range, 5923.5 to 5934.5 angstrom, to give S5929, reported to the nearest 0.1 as 6.6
